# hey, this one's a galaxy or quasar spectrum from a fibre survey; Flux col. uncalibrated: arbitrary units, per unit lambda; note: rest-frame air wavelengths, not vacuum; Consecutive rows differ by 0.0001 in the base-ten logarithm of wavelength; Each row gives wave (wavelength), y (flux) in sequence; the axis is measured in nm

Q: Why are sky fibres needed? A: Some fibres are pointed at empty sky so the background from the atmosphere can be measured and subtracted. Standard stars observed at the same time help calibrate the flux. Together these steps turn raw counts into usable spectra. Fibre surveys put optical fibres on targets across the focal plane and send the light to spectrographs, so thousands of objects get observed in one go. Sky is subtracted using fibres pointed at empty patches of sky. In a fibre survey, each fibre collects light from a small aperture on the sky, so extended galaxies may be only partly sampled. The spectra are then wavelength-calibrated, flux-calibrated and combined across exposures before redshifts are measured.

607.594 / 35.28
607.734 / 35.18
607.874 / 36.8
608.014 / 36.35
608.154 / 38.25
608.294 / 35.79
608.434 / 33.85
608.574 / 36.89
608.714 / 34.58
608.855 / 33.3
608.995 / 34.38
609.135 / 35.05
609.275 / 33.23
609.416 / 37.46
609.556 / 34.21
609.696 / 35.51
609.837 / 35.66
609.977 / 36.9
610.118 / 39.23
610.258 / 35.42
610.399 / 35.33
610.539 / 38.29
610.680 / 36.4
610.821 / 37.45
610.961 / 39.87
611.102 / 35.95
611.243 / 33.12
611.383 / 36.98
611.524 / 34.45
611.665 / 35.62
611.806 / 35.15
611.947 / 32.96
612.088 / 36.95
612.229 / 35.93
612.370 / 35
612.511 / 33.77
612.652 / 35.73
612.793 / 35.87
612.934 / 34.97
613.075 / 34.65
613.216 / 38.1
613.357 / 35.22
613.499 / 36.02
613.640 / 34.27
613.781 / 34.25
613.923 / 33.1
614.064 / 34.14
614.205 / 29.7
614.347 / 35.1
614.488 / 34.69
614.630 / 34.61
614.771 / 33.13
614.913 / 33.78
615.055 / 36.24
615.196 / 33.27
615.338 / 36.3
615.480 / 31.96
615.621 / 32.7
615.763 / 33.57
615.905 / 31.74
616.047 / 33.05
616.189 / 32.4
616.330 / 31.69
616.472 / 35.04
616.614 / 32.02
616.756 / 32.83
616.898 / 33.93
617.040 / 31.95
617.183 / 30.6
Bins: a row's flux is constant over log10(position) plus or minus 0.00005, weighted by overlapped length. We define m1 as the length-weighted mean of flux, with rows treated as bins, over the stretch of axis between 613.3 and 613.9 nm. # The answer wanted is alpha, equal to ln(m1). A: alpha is 3.55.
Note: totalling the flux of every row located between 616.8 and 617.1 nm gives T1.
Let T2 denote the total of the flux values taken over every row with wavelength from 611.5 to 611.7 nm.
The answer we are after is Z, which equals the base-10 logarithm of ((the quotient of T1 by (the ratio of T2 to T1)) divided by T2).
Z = -0.05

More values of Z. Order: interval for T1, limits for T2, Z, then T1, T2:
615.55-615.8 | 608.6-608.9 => -0.02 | 66.3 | 67.9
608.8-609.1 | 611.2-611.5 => -0.03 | 67.7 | 70.1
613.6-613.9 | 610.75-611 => -0.10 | 68.5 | 77.3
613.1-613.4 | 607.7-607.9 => 0.02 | 73.3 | 72.0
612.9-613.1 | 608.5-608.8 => -0.02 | 69.6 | 71.5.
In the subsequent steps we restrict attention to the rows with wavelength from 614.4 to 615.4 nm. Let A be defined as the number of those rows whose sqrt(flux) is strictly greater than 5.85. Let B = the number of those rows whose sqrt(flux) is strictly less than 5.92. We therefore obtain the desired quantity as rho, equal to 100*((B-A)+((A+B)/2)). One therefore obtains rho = 550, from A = 4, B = 5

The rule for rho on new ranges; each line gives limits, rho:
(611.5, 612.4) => 150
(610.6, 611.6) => 0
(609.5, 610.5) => -150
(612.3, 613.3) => 300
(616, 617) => 1000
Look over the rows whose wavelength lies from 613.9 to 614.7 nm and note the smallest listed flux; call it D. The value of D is 29.7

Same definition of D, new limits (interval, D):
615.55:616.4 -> 31.69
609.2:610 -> 33.23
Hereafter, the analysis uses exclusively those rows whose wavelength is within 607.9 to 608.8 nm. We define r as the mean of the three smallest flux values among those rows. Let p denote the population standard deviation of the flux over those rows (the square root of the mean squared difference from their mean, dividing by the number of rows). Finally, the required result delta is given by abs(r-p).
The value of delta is 33.3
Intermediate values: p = 1.5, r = 34.7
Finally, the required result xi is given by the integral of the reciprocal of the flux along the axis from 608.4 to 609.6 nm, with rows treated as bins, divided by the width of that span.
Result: 0.0288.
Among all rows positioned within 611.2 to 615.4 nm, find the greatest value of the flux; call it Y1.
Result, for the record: 38.1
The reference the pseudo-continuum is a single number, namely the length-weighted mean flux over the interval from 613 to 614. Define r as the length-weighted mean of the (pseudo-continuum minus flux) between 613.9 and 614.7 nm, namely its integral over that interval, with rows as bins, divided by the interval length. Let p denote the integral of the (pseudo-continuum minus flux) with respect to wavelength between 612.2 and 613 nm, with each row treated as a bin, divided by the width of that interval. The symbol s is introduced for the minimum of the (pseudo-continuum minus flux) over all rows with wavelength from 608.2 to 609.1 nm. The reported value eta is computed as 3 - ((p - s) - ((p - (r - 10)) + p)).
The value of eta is 9.6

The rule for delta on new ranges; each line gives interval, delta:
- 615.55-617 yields 30.8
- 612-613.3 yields 33.3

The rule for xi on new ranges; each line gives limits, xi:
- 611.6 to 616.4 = 0.0292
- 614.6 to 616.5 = 0.0299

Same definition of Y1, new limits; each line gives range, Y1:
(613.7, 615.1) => 36.24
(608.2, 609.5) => 37.46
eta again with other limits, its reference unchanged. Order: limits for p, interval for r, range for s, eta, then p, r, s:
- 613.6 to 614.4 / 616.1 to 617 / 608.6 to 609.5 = 10.2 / 1.7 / 2.1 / -2.4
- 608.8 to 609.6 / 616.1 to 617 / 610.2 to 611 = 6.5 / 0.4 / 2.1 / -4.8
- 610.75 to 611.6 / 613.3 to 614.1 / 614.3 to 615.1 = 10.0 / -1.2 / 0.6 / -1.2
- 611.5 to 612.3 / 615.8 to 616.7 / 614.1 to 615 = 10.5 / -0.1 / 2.4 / 0.0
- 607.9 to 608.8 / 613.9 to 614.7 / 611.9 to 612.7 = 8.8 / -0.9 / 1.5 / -1.9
